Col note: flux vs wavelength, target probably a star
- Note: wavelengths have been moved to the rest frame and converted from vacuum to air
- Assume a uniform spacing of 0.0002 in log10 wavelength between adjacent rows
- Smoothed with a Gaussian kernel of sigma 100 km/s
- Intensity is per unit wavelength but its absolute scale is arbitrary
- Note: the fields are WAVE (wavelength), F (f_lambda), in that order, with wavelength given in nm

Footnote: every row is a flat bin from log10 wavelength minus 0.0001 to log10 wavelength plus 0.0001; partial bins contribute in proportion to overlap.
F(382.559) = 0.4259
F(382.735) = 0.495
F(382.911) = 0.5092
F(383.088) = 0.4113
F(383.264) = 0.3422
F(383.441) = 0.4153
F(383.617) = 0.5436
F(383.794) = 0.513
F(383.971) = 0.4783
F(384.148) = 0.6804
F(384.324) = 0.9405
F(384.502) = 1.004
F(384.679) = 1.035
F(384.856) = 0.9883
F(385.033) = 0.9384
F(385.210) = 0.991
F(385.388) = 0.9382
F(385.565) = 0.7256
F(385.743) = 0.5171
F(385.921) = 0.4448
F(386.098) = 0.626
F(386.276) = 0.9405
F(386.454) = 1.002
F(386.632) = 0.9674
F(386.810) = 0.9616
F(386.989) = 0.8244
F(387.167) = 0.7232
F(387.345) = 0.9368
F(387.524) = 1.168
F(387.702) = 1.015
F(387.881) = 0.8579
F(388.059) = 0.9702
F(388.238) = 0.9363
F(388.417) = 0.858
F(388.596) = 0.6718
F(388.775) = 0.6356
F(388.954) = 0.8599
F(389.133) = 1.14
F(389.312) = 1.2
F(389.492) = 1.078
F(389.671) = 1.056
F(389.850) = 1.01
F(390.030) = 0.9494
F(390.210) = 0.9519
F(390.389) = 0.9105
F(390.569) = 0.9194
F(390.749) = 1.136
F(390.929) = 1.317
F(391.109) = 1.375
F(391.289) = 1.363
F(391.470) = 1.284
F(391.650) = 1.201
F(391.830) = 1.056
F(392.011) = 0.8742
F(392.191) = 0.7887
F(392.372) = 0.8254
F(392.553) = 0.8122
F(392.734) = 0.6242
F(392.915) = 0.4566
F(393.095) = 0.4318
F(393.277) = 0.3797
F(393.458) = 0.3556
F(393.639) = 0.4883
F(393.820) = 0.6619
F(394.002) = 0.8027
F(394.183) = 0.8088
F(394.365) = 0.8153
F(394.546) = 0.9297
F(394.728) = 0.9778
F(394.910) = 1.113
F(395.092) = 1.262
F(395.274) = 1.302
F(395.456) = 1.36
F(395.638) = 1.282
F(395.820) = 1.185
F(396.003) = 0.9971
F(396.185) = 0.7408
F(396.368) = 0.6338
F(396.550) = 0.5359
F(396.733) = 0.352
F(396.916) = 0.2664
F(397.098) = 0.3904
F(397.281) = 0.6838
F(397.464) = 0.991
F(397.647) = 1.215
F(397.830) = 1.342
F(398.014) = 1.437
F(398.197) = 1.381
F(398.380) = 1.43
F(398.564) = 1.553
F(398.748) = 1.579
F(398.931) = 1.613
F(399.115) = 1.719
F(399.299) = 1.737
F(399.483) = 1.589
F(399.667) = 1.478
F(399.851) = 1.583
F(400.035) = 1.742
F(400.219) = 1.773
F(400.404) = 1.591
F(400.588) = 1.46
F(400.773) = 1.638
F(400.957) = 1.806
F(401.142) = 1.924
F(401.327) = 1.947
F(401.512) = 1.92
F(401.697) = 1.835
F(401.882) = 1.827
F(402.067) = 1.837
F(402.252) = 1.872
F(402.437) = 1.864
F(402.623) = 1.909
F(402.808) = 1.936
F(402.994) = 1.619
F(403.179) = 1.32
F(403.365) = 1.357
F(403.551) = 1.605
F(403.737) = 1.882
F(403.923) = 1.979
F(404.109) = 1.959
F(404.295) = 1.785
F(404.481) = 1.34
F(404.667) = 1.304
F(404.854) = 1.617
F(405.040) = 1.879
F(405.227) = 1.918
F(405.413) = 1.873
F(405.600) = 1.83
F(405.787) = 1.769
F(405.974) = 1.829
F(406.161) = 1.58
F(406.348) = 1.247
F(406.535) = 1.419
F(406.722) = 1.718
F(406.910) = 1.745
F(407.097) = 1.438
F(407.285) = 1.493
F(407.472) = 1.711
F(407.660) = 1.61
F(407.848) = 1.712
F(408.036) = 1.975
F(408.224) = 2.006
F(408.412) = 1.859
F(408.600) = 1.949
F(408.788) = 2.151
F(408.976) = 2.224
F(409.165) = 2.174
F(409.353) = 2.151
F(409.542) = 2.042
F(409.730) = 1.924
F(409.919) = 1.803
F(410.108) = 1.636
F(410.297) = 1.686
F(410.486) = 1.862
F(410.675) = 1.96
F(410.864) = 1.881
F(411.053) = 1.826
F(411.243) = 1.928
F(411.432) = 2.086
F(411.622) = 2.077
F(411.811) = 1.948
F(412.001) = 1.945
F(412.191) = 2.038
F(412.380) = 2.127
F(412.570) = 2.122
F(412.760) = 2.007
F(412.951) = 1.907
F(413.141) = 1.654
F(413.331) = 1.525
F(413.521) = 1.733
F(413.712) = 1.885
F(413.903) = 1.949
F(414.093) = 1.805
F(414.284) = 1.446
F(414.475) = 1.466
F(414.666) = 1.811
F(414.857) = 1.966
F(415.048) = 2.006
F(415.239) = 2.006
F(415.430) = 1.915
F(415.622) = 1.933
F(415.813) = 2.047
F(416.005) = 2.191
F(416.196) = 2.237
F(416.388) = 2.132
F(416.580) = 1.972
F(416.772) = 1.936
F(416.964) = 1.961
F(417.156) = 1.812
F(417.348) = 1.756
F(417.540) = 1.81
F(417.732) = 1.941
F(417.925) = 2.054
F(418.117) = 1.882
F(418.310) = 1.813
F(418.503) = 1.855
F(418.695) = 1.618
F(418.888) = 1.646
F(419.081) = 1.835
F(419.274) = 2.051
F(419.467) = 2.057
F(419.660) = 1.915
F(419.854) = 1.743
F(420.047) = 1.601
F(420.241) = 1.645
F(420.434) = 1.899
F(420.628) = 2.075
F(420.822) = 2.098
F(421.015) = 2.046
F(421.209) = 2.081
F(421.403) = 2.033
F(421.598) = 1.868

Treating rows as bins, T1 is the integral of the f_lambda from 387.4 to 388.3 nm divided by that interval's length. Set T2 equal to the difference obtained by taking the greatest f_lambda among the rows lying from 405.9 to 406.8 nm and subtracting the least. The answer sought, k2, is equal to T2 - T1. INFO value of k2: -0.4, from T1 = 0.99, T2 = 0.6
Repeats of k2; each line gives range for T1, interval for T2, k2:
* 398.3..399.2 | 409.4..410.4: -1.2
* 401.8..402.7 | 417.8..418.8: -1.4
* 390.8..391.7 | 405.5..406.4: -0.7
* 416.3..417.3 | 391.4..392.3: -1.5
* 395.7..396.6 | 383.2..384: -0.6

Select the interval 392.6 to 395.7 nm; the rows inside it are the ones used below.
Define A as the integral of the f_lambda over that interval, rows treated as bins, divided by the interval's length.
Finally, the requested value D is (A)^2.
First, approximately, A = 0.8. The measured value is 0.7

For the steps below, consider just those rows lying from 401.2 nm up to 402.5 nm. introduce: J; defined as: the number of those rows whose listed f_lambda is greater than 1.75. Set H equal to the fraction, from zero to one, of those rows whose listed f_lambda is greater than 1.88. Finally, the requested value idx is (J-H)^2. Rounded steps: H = 0.3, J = 7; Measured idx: 45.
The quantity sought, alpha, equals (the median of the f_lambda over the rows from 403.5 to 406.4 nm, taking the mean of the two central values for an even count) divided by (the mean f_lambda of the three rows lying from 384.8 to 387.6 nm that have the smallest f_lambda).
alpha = 3.41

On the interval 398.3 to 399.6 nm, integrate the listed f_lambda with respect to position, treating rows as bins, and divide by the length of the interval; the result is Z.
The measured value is 1.6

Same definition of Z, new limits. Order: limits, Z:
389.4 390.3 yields 1.0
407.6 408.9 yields 1.9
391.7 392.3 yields 0.9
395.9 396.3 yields 0.9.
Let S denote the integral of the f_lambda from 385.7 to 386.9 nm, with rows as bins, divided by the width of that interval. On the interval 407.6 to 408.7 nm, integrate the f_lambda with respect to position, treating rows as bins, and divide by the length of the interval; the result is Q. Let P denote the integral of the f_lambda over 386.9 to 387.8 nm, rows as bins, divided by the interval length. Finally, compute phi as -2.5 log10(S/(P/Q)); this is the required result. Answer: -0.5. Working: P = 0.9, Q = 1.9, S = 0.79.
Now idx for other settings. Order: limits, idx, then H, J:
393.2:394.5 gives 0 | 0.0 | 0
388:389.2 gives 0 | 0.0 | 0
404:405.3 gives 14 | 0.3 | 4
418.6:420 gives 13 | 0.4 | 4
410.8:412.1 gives 38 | 0.9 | 7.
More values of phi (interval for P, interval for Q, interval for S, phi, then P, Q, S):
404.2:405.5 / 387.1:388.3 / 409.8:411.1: 0.0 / 1.7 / 0.9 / 1.81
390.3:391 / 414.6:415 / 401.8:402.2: -1.3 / 1.1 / 1.9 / 1.84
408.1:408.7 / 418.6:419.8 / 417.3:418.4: -0.6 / 1.9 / 1.8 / 1.88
